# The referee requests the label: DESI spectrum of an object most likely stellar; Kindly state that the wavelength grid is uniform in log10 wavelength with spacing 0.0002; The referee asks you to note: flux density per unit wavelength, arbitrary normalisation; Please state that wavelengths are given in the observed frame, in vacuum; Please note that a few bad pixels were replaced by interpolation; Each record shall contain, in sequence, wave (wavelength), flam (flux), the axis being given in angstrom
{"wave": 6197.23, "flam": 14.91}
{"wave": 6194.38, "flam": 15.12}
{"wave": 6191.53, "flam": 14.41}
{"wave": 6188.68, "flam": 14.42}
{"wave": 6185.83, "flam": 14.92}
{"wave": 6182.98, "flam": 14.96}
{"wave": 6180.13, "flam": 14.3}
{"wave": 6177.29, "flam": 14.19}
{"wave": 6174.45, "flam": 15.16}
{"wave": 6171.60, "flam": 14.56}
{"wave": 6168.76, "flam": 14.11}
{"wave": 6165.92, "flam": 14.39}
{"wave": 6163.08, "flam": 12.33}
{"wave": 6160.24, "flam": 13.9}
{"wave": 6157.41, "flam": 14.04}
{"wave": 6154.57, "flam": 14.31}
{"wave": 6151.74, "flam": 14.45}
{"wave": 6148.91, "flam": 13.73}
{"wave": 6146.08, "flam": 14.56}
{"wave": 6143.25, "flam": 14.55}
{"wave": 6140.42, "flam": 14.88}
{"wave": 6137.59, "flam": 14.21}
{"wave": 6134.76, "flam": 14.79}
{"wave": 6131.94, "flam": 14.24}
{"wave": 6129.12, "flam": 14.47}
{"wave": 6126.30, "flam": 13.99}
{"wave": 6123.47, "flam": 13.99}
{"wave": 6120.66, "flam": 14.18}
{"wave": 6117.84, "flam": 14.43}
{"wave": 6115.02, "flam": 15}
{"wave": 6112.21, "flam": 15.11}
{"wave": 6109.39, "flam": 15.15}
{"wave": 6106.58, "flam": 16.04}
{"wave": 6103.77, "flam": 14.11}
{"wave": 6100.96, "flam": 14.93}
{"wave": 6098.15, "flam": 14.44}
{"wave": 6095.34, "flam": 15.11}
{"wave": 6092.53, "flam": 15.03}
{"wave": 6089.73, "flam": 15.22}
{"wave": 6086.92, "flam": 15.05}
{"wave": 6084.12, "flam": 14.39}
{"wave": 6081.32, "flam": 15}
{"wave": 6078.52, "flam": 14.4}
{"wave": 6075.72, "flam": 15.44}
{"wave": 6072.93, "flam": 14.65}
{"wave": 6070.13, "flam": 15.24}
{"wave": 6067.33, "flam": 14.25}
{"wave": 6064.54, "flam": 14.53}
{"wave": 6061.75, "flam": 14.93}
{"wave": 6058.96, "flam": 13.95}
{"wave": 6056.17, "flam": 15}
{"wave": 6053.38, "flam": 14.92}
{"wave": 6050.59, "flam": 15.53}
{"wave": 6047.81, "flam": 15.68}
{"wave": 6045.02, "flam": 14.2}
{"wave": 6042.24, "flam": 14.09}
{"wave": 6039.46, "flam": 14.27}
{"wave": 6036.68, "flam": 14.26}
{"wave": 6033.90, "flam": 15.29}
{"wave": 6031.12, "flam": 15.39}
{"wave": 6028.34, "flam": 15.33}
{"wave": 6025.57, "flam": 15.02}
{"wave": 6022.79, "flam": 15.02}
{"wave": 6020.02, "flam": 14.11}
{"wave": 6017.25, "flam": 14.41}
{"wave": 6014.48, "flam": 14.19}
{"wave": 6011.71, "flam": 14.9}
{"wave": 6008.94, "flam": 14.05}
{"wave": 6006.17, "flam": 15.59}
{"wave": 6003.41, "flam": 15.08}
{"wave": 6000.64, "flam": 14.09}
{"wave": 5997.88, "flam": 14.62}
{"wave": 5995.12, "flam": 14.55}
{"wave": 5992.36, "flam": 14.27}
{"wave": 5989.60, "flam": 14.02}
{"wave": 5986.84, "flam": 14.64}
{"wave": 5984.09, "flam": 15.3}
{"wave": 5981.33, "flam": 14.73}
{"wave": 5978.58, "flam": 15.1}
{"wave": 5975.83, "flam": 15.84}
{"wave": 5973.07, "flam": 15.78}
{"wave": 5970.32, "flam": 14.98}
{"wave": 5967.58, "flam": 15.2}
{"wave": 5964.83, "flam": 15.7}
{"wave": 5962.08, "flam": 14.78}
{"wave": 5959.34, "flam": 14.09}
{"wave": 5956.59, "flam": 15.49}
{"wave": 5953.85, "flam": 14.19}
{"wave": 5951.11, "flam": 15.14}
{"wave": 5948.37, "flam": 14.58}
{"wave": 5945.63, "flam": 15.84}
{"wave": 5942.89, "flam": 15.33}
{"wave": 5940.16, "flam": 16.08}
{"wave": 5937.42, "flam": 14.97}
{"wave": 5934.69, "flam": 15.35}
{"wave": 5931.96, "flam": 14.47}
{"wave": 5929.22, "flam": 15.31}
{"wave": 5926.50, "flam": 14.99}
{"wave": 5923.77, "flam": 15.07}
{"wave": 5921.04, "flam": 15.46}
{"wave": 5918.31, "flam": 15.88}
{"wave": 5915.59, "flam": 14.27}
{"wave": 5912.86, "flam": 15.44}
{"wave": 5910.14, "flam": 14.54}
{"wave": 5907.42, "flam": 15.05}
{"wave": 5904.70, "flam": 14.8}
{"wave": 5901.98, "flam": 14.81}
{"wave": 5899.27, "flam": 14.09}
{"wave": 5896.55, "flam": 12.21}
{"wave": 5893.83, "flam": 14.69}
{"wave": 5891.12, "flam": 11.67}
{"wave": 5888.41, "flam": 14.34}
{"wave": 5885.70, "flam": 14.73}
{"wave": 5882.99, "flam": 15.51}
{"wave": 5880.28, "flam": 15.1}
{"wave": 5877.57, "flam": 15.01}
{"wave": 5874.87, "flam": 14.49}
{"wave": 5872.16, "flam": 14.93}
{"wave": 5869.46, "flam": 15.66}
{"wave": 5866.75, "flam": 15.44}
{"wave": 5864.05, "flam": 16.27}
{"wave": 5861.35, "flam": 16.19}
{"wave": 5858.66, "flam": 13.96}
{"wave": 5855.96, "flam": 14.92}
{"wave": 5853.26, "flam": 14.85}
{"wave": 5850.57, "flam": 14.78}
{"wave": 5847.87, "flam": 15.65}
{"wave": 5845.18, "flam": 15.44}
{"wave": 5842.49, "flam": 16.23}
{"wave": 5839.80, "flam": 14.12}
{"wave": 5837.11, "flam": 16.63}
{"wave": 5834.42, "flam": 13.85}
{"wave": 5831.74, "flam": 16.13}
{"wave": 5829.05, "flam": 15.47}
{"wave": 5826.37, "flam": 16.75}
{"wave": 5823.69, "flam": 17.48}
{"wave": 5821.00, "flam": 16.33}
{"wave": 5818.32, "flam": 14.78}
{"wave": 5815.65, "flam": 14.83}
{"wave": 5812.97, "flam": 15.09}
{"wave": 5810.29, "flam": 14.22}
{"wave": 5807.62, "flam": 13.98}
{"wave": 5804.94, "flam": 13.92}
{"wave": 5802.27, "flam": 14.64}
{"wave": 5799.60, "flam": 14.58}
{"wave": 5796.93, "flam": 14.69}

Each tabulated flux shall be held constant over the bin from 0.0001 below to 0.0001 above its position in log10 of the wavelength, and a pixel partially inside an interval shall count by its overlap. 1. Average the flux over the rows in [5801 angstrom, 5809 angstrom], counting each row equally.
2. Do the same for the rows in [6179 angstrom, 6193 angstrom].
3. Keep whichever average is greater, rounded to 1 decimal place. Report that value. 14.6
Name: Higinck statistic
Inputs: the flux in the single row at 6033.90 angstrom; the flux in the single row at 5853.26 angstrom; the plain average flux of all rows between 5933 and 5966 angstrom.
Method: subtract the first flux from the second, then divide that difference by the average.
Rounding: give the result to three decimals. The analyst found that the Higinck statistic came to -0.029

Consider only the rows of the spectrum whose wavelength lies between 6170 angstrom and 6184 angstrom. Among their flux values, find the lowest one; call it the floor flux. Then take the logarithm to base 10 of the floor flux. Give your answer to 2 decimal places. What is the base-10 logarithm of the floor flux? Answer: 1.15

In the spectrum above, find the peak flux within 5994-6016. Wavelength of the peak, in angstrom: 6006.17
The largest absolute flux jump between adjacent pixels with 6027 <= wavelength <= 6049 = 1.5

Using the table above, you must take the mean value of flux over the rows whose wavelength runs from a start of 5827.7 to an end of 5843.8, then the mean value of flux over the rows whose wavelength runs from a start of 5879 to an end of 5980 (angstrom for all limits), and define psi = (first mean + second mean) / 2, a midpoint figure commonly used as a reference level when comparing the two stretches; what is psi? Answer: 15.1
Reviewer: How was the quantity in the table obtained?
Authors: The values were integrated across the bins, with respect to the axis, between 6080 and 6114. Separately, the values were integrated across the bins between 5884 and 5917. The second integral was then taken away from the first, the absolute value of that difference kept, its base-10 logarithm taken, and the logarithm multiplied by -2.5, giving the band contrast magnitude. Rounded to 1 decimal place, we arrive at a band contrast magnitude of -4.0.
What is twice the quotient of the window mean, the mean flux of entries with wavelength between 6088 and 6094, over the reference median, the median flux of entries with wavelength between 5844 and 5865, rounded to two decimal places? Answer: 1.99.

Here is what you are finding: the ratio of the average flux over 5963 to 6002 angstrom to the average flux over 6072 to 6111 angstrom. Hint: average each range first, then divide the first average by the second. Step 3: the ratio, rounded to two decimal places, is 1.00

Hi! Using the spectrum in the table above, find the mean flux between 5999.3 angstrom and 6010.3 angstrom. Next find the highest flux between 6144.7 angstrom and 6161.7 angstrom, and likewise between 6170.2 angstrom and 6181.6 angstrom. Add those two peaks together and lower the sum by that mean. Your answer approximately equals 15.0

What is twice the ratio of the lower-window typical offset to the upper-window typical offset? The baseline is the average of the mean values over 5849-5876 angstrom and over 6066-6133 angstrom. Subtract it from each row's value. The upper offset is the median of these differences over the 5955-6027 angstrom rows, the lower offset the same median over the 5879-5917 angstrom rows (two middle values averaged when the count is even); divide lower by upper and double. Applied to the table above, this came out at 4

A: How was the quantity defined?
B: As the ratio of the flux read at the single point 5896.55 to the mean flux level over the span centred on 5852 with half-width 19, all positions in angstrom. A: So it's 0.80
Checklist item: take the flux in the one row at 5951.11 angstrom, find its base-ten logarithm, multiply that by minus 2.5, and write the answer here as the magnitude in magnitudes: -2.95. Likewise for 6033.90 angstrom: -2.96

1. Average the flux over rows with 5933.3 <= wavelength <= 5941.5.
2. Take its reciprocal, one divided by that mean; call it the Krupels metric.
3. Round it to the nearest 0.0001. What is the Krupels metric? 0.0647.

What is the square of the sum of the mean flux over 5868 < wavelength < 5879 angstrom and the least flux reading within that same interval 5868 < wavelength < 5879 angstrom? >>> 871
